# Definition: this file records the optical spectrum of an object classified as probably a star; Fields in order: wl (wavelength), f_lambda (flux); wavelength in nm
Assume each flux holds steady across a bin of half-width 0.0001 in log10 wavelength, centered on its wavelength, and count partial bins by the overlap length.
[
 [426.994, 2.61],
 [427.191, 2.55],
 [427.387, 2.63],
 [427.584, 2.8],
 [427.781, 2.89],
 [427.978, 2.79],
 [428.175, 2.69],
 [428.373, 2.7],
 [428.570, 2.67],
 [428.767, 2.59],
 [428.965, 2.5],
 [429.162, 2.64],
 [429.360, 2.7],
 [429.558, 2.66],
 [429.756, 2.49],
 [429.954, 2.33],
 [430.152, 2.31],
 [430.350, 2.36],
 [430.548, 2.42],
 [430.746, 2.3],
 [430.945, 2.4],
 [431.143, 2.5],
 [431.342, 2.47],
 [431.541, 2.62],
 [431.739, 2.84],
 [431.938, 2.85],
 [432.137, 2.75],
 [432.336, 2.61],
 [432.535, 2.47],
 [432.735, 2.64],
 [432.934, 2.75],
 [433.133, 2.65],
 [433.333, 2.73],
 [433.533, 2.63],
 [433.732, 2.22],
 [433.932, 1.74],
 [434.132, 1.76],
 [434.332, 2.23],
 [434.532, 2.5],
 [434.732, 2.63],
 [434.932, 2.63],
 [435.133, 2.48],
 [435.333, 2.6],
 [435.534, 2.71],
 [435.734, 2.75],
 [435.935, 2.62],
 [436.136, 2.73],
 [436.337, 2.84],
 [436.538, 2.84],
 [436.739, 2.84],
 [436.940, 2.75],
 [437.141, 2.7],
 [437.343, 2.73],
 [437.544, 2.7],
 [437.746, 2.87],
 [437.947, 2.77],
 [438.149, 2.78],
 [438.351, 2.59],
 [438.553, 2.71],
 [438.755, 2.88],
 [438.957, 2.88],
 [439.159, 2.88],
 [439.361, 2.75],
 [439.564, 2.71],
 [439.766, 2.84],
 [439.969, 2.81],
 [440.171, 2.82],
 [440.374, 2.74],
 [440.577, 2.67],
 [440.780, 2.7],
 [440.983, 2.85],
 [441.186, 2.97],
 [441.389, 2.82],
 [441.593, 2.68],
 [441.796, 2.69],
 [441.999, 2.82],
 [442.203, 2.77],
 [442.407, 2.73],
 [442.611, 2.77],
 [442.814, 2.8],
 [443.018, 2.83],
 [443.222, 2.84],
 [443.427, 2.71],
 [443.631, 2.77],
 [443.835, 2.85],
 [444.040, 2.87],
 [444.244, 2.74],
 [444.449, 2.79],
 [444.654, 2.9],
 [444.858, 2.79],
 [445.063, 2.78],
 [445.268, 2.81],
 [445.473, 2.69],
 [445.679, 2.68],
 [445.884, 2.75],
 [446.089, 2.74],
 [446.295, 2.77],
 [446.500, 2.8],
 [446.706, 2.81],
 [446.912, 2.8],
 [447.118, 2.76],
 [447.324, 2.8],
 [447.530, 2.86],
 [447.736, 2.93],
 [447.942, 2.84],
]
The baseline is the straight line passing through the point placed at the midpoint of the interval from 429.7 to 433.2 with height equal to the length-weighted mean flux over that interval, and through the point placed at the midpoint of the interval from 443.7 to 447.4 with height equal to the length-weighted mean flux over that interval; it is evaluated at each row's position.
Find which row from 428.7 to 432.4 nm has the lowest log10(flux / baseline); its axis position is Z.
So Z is 430.746 nm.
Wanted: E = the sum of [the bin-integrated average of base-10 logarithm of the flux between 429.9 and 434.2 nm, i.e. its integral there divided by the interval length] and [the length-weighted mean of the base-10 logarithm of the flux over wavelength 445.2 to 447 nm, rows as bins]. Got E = 0.83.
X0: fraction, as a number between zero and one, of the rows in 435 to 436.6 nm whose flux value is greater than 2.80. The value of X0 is 0.25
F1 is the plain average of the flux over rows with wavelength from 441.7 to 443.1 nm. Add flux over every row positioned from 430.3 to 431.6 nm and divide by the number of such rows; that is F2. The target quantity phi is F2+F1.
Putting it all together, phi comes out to 5.21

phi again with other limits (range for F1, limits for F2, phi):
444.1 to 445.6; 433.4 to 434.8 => 5.03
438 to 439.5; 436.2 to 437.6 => 5.55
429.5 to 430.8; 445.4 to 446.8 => 5.16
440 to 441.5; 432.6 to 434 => 5.28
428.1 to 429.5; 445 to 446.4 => 5.39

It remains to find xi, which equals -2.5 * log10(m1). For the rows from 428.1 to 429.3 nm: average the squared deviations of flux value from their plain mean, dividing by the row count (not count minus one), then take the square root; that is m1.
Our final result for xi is 2.9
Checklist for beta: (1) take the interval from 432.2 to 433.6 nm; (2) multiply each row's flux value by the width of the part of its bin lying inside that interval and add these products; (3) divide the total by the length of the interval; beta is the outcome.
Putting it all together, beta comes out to 2.64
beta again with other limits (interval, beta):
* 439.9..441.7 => 2.78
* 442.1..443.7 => 2.78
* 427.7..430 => 2.64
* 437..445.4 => 2.78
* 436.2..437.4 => 2.78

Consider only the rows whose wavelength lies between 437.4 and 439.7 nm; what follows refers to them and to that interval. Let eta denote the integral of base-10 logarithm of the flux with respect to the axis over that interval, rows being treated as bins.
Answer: 1.02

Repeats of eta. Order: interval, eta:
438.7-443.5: 2.14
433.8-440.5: 2.83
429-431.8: 1.11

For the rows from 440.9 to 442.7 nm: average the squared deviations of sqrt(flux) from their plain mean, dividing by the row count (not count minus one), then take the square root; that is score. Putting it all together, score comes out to 0.025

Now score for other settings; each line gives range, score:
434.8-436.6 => 0.034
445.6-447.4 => 0.012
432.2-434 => 0.103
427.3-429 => 0.034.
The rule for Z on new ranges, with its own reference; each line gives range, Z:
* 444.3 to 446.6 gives 445.679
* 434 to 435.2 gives 434.132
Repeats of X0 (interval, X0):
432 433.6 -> 0.00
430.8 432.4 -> 0.25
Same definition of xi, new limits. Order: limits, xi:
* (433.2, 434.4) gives 1.0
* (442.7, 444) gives 3.3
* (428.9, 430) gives 2.2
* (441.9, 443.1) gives 3.7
